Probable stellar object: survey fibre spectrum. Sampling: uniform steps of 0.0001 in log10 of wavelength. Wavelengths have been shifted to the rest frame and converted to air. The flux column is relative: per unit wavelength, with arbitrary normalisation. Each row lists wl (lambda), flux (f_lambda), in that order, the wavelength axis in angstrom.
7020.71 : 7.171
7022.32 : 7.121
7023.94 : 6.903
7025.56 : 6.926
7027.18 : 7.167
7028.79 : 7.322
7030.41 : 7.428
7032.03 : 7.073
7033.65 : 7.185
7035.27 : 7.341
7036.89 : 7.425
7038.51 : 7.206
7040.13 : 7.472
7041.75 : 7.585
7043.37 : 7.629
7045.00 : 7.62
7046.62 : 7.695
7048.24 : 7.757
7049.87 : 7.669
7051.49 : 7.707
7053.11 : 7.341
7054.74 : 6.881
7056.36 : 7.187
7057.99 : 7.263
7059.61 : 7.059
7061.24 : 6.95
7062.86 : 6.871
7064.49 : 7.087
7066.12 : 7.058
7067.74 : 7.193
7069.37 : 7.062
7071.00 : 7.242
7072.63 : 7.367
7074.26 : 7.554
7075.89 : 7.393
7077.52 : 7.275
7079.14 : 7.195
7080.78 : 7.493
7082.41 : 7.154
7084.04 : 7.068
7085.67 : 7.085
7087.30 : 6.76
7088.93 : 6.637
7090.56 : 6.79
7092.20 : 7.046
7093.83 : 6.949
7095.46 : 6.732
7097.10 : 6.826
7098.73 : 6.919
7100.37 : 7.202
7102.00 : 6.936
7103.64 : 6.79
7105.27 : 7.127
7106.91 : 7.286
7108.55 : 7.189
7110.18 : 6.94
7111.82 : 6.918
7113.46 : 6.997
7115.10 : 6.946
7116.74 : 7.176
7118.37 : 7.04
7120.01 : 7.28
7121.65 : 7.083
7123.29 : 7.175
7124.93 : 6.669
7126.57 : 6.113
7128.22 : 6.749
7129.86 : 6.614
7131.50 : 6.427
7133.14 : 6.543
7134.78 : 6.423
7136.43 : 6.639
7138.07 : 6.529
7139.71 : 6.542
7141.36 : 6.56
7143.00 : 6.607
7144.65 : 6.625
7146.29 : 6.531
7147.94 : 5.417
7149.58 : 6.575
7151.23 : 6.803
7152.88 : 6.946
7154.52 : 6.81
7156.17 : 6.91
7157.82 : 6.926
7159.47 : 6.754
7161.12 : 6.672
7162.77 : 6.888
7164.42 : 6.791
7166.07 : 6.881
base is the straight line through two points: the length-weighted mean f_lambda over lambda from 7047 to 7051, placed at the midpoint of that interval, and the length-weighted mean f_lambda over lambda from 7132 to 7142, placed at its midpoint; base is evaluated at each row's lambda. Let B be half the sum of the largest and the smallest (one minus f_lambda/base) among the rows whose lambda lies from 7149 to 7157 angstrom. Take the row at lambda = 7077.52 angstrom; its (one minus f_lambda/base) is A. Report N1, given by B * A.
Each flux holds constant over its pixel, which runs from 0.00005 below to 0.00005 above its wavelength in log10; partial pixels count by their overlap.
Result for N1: -0.0005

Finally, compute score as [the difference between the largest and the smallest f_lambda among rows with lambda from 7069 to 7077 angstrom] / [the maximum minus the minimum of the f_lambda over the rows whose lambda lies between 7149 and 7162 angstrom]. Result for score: 1.33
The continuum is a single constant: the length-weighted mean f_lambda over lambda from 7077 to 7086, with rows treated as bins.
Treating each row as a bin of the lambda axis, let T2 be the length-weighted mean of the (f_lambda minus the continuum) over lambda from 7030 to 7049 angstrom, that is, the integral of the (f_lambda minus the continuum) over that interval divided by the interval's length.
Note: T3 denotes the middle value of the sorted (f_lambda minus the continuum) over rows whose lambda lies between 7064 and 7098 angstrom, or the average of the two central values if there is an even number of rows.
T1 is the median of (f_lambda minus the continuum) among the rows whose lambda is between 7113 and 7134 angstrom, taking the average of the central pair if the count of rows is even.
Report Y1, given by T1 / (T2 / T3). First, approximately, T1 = -0.3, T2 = 0.2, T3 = -0.13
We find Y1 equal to 0.16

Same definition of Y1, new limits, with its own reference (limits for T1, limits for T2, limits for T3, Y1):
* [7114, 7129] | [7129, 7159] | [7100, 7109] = -0.02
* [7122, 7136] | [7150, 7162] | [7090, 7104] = -0.49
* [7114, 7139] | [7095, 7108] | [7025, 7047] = 0.39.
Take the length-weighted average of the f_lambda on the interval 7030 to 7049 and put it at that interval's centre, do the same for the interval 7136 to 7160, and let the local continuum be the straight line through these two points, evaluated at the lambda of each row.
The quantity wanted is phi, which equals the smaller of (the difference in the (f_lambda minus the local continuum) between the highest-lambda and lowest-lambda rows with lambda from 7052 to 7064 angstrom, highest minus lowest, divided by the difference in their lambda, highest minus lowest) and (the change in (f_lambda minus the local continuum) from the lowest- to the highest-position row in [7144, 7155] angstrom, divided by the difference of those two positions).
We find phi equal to -0.040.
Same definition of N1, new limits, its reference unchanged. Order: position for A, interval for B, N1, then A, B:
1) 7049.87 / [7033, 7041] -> 0.0003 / 0.004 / 0.07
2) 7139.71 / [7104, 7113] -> 0.0002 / -0.007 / -0.03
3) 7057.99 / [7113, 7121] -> -0.0020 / 0.043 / -0.05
